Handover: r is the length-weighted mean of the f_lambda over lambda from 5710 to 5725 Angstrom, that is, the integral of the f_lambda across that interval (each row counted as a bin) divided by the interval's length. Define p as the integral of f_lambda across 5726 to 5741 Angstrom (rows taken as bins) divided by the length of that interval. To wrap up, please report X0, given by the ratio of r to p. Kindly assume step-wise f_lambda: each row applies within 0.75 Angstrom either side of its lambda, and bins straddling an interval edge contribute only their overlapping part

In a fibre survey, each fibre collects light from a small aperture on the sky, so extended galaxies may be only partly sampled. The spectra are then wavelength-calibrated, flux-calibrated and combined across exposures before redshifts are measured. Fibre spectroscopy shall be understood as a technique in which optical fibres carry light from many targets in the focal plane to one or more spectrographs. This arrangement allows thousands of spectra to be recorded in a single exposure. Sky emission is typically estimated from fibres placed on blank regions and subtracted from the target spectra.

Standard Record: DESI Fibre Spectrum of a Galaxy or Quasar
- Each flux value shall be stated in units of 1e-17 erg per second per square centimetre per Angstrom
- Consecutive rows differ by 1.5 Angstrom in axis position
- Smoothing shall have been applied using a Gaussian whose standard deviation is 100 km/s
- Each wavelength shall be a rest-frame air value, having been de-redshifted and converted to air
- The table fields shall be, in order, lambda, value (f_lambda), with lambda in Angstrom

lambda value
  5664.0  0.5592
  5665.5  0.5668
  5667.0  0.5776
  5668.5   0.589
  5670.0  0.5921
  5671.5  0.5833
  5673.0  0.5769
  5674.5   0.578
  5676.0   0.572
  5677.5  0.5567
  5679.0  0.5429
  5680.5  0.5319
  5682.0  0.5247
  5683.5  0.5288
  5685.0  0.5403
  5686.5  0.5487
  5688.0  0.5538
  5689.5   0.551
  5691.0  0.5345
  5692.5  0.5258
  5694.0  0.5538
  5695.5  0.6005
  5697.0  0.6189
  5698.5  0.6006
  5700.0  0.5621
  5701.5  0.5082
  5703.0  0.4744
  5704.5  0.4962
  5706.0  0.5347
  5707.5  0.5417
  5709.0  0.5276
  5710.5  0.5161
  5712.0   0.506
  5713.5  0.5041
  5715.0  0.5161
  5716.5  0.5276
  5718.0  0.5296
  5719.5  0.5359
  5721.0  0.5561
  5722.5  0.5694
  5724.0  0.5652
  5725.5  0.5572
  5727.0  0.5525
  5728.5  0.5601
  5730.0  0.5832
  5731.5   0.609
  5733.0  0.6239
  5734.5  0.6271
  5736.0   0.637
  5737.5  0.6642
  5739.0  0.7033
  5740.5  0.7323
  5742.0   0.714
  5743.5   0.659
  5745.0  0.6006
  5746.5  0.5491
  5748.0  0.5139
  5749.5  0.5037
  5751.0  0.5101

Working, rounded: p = 0.63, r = 0.533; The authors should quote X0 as 0.85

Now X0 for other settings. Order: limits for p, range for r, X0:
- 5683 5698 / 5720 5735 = 1.04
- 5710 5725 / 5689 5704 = 1.04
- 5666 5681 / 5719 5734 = 1.00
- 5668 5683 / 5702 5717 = 0.91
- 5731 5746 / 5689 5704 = 0.84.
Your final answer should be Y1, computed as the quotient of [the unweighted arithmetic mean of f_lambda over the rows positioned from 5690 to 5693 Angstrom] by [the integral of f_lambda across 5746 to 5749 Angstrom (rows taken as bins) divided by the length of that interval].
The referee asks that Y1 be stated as 1.00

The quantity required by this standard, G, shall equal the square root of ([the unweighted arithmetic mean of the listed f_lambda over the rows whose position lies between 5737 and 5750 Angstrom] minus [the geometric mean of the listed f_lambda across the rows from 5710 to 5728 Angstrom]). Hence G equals 0.301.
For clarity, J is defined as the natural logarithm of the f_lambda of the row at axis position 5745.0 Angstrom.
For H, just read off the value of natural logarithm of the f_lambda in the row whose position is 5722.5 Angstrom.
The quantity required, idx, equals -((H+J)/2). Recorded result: 0.536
